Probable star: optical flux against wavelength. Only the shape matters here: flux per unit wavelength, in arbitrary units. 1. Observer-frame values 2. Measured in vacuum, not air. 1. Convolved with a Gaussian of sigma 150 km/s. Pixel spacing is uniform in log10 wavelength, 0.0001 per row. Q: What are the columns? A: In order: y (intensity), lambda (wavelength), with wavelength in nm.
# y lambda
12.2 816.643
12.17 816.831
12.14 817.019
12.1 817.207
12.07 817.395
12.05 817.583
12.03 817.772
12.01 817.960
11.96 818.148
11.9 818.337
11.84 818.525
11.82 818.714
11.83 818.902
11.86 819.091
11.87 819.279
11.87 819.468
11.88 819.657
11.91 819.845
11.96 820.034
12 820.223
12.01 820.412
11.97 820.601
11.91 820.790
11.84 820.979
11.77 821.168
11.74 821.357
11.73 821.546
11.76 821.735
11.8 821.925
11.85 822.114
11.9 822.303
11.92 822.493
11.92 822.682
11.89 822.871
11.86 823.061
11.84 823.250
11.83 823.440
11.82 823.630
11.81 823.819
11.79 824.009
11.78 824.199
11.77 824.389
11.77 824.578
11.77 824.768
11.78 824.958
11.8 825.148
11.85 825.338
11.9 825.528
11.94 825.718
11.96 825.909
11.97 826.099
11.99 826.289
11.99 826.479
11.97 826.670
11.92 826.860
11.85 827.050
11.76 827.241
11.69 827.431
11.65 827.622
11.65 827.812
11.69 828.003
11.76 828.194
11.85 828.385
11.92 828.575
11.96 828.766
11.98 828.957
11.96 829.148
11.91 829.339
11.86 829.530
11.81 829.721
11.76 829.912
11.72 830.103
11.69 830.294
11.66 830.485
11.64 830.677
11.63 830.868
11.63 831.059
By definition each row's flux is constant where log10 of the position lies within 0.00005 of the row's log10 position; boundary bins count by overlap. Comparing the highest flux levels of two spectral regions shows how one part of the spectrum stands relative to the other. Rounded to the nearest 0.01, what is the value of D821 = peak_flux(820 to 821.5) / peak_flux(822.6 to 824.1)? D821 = 1.01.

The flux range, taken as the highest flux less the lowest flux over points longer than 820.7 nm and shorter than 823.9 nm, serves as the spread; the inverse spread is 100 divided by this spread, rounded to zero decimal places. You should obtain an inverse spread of 526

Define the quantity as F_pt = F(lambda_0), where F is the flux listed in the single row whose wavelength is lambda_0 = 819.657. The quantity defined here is 11.88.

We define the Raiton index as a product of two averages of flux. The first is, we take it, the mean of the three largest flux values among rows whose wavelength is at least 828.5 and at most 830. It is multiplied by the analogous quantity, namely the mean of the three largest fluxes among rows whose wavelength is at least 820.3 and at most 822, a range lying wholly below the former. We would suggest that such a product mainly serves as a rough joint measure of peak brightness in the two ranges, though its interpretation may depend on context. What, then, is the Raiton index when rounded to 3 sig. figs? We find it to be 143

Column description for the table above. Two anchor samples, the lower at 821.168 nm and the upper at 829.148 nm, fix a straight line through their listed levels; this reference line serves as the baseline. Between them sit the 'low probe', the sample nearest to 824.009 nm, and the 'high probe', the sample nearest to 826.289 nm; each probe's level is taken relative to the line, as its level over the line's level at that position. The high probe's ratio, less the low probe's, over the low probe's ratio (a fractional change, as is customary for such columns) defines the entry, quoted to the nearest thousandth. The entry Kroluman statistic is 0.012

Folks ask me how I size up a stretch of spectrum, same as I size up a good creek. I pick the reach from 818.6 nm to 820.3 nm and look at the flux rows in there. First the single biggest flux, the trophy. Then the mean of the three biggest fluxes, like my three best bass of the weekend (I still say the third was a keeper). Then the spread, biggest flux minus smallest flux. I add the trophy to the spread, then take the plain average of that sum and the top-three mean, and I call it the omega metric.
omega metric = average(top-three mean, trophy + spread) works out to 12.1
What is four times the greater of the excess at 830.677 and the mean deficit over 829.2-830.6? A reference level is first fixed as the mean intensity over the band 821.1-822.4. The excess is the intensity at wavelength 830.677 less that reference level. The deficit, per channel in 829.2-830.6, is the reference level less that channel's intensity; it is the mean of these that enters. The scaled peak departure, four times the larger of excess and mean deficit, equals 0.1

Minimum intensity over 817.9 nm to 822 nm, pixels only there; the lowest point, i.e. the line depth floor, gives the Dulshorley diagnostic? 11.73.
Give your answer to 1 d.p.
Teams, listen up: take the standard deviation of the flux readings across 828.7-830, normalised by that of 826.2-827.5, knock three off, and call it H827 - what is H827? -2.3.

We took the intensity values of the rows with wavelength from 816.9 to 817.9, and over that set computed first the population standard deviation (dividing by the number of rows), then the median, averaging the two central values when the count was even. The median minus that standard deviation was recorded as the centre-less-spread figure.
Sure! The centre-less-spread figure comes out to 12.03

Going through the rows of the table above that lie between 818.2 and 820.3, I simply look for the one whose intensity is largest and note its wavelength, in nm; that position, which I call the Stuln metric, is 820.223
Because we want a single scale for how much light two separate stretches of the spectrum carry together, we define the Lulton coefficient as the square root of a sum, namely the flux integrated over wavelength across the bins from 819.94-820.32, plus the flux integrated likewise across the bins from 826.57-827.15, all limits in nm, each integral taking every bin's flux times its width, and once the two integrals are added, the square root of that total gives 3.4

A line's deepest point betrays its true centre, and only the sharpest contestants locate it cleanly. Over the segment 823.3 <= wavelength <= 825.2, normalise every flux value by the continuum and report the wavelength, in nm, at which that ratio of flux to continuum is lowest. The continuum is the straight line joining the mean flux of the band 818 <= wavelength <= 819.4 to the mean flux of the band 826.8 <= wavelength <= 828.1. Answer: 824.389 nm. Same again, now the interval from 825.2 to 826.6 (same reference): 825.338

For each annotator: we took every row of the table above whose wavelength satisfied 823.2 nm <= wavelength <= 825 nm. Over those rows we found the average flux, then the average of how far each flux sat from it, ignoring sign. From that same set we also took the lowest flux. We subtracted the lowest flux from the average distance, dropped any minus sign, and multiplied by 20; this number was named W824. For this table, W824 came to 235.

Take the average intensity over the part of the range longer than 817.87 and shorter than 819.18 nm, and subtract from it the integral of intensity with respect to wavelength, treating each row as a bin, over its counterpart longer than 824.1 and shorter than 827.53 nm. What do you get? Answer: -29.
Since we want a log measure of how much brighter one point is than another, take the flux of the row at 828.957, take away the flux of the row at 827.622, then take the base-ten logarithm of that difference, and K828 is -0.5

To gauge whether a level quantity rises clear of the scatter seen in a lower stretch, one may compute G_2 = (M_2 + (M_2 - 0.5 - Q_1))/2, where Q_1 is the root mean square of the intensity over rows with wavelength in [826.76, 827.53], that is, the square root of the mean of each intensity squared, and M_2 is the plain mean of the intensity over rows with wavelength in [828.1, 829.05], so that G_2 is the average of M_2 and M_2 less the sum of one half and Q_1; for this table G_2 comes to 5.74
